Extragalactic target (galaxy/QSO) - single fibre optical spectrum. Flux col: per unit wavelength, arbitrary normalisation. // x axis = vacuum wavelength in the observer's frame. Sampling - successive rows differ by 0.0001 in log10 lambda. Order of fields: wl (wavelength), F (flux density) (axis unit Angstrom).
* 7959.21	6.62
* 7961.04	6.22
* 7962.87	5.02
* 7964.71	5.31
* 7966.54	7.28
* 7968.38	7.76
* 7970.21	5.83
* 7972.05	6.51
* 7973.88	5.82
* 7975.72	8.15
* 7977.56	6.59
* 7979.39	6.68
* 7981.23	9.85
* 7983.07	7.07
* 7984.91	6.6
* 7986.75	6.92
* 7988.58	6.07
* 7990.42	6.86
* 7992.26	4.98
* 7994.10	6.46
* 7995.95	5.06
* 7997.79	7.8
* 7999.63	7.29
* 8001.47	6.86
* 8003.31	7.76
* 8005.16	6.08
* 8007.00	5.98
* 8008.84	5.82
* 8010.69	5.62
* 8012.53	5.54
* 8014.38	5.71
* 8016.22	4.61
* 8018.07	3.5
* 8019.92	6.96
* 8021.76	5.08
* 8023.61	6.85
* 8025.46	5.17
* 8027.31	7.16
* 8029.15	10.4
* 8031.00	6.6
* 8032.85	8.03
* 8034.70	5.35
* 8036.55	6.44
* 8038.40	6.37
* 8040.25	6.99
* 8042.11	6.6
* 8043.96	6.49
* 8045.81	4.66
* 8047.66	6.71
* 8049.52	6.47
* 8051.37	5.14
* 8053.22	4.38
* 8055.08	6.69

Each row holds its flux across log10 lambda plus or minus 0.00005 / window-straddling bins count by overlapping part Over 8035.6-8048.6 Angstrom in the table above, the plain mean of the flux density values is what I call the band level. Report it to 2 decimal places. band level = 6.32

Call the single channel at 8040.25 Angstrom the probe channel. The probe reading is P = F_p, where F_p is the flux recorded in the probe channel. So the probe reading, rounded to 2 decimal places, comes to 6.99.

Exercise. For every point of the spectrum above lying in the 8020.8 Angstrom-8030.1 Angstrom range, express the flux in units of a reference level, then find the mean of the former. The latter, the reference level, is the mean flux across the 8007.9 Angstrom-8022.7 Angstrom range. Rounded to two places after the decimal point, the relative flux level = 1.29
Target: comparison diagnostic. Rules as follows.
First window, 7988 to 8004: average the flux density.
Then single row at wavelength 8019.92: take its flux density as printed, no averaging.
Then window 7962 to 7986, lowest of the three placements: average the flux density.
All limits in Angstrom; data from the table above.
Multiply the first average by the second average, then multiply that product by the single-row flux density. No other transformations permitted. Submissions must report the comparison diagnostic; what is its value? 311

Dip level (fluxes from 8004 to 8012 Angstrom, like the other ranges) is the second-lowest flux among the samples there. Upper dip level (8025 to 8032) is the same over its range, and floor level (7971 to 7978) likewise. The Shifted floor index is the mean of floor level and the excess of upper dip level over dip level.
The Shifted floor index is 3.6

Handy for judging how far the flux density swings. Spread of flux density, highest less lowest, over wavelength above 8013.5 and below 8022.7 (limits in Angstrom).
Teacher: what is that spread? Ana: 3.5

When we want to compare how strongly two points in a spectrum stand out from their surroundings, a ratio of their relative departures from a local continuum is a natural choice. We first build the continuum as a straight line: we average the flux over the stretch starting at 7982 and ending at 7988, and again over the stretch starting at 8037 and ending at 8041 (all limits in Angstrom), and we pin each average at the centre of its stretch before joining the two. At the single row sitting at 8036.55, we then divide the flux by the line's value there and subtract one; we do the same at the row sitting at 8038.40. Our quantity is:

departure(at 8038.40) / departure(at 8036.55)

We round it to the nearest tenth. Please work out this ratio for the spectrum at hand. 1.3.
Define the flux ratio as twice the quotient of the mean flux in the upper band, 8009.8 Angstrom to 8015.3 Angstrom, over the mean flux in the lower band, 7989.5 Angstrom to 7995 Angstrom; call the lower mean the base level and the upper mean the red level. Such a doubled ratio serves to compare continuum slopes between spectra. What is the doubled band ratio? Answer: 1.84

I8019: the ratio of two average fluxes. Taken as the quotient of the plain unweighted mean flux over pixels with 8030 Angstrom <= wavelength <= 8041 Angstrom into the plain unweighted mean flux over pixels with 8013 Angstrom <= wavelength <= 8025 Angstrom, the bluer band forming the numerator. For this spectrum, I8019 0.82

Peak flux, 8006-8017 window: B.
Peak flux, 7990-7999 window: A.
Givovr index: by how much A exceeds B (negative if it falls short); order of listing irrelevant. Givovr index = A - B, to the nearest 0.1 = 1.8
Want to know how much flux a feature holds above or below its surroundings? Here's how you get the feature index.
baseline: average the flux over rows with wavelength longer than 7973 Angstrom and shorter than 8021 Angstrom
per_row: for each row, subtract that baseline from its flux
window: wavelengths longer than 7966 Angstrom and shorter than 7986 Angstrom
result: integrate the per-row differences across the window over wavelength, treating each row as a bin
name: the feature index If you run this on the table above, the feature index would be 14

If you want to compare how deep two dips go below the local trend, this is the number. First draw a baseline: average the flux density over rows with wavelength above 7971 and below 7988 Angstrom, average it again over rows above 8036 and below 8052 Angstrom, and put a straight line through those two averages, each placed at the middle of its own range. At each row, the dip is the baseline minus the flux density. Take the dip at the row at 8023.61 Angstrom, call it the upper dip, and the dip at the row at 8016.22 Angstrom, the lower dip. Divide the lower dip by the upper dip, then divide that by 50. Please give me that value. -0.114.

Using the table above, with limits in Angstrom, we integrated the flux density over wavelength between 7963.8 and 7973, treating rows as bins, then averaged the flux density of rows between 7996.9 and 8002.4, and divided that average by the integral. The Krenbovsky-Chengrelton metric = 0.122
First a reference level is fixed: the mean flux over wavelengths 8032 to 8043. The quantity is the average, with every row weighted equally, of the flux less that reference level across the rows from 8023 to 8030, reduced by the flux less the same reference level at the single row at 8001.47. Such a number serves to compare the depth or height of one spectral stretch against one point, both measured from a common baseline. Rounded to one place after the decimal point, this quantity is 0.5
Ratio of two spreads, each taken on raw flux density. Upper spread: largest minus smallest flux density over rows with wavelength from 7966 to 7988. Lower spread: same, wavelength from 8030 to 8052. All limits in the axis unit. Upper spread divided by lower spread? 1.2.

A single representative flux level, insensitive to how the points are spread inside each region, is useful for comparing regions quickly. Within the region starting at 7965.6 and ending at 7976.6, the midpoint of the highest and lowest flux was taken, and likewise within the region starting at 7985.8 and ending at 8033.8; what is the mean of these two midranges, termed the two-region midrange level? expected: 7.0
